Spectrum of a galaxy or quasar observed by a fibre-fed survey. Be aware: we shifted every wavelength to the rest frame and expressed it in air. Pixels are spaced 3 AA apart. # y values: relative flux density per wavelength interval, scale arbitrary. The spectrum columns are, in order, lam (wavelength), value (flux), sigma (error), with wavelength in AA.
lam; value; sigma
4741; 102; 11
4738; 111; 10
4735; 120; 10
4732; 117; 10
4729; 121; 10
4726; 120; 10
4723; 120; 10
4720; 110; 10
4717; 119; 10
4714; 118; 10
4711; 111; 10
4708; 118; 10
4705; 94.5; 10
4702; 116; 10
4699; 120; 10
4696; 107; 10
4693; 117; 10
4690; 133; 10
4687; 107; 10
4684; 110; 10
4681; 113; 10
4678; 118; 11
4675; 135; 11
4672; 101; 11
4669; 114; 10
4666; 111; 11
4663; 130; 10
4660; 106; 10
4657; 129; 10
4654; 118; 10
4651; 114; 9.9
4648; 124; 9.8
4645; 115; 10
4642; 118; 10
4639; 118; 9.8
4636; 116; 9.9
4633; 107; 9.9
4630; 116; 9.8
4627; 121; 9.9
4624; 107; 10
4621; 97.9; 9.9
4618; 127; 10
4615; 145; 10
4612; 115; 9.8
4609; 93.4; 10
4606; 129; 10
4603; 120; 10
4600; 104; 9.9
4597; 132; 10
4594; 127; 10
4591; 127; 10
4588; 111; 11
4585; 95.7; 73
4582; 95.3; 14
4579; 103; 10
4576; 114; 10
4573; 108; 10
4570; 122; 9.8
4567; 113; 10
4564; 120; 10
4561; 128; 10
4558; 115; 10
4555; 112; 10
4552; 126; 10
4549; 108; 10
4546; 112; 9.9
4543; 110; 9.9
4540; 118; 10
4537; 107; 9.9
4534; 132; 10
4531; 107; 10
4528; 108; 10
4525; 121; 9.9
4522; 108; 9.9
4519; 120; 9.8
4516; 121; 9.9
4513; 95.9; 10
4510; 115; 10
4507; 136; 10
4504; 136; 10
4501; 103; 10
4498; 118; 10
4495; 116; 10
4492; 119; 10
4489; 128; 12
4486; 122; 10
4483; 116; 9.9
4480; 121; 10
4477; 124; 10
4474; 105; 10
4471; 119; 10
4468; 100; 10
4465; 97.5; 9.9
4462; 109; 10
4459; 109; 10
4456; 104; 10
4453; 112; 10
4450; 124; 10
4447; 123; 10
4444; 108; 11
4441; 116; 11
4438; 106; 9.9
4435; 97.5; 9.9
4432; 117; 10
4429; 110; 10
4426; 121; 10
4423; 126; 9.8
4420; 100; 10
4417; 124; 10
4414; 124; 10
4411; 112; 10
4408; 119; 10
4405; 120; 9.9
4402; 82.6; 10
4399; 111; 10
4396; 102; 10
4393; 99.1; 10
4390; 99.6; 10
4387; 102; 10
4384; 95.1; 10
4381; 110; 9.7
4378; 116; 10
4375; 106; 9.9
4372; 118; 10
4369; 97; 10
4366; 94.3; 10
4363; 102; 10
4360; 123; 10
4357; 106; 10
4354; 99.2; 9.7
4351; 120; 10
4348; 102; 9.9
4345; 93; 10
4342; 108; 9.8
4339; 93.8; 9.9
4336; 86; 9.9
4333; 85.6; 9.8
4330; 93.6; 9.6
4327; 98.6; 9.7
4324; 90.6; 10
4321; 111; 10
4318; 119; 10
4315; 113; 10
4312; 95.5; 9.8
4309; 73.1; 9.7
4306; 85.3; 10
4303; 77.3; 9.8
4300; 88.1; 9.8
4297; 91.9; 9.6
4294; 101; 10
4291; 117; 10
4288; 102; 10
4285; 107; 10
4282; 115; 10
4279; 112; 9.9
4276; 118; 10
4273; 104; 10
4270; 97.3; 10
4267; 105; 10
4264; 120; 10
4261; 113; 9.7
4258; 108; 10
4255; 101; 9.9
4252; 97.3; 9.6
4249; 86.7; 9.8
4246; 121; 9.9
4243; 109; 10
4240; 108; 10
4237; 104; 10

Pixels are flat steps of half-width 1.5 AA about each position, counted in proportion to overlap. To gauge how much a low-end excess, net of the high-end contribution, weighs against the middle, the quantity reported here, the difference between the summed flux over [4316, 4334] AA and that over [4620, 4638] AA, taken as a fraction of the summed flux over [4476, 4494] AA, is -0.09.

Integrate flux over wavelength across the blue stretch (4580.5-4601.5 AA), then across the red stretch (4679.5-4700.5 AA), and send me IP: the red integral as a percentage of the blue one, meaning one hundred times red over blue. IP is 102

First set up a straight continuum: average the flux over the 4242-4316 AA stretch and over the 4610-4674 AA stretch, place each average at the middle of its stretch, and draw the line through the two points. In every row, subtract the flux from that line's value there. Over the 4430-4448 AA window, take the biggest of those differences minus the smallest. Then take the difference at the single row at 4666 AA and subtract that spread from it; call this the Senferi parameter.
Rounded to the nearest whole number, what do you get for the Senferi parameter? -18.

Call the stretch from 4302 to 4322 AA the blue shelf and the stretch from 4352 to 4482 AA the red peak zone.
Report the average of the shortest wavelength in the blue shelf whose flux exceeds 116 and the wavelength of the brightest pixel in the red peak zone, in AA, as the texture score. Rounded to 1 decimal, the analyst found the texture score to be 4370.5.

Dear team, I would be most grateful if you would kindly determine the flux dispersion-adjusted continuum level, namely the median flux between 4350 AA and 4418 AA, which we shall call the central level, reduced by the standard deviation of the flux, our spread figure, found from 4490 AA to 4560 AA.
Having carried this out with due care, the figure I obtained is 96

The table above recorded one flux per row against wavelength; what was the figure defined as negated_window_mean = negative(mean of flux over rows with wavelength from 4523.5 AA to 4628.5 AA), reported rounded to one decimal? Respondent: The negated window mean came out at -115.2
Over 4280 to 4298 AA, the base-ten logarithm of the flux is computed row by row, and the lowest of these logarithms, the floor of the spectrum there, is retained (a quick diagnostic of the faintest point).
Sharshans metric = 1.96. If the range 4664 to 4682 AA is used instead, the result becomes 2.00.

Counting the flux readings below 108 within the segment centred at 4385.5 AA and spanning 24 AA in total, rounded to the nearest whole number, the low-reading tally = 6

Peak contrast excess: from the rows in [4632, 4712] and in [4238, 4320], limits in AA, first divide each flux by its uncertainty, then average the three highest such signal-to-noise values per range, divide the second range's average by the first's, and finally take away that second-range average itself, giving -11.1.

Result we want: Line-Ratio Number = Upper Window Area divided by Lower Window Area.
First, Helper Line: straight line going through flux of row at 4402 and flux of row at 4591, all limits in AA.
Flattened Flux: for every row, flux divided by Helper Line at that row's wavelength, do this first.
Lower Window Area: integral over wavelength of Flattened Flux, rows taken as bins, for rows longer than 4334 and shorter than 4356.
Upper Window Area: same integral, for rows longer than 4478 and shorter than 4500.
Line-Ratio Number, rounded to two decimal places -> 0.80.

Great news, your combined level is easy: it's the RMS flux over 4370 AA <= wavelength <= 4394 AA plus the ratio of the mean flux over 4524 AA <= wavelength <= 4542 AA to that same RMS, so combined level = 107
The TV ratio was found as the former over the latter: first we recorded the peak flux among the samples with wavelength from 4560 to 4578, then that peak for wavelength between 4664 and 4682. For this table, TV 0.948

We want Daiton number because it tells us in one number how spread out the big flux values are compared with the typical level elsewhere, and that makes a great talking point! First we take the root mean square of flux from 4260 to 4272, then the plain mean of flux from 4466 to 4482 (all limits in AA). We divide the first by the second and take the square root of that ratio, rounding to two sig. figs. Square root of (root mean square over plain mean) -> 0.98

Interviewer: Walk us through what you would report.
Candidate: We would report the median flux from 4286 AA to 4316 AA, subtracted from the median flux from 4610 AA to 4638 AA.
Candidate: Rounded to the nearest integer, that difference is 22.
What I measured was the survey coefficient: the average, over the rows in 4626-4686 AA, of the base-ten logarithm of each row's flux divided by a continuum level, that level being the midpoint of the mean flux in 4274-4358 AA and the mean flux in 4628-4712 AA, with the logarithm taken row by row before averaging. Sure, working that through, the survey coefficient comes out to 0.033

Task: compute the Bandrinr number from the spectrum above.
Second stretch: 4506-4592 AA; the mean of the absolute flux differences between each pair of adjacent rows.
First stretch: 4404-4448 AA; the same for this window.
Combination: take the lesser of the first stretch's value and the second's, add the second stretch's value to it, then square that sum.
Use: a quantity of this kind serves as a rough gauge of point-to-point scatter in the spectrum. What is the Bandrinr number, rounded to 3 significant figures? 507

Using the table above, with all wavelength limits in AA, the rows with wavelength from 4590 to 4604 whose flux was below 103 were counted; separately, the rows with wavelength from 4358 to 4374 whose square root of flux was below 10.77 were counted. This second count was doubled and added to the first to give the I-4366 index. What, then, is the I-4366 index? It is 6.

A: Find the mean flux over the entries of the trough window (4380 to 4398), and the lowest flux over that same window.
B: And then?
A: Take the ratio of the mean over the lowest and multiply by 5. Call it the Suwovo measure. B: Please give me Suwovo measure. 5.33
